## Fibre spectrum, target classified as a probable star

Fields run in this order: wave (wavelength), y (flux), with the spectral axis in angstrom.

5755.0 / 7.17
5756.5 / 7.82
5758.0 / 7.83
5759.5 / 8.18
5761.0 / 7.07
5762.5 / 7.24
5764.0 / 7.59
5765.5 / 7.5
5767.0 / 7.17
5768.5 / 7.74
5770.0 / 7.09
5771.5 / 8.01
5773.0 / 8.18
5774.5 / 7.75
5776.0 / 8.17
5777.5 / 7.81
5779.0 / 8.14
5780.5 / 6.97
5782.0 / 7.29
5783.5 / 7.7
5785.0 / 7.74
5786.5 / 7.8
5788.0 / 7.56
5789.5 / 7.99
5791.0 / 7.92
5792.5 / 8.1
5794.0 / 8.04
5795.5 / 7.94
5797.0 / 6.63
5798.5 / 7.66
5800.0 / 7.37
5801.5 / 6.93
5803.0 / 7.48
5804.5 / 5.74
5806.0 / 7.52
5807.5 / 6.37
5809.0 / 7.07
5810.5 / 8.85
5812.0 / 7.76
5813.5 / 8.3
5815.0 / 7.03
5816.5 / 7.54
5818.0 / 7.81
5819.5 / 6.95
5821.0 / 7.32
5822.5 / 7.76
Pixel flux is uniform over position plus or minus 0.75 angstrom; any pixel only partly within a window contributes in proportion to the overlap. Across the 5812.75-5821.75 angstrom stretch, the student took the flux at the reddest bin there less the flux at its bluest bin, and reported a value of -1.0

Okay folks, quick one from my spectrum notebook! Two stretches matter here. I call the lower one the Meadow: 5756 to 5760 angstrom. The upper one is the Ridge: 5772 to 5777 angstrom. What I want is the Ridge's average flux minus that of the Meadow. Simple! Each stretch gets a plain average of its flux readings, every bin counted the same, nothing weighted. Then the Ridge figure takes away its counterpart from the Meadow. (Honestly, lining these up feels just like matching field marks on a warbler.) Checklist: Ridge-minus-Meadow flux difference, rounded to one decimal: 0.1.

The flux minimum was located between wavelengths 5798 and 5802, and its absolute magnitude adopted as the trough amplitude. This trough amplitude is 6.93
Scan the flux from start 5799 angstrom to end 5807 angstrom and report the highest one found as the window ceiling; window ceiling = 7.52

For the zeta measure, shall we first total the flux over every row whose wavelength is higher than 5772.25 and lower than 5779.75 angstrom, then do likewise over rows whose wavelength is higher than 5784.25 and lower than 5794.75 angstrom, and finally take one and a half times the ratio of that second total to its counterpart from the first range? 2.1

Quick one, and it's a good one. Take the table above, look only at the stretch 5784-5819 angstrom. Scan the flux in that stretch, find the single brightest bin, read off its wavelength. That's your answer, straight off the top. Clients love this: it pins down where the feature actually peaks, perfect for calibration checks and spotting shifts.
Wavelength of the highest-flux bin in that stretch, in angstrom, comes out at 5810.5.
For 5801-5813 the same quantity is 5810.5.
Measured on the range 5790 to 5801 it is 5792.5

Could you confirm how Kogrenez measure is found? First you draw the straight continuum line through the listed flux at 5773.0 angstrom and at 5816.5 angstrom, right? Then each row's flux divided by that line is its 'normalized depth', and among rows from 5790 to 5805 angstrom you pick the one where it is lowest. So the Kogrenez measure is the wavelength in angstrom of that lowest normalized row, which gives 5804.5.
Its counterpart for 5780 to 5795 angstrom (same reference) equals 5780.5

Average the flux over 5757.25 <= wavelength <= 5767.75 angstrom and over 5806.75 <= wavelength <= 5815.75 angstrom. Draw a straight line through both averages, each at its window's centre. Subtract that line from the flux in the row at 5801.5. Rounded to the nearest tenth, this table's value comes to -0.6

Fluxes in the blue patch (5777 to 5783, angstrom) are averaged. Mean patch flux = 7.55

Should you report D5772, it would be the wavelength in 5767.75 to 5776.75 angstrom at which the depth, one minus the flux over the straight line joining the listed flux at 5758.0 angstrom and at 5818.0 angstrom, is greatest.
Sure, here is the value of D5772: 5770.0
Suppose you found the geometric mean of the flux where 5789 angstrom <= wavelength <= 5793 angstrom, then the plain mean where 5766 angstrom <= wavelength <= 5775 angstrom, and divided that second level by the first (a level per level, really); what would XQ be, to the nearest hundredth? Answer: 0.96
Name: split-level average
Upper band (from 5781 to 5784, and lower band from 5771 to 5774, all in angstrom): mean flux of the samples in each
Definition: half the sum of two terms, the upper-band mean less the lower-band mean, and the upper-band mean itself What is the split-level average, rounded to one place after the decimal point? 3.4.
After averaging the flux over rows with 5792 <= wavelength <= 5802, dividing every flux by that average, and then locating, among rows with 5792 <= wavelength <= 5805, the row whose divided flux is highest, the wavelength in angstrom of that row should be 5792.5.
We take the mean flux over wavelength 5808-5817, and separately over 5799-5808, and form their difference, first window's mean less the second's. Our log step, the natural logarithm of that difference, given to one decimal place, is -0.2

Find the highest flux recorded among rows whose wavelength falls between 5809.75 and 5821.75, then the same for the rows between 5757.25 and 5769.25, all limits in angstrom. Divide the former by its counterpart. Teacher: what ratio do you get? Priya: 1.08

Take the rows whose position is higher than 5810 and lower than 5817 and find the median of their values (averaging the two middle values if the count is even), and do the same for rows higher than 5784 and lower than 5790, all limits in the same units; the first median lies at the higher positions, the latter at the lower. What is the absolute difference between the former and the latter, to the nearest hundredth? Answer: 0.01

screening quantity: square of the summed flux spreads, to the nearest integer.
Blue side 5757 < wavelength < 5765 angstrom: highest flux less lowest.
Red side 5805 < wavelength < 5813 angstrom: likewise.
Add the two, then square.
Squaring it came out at 13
